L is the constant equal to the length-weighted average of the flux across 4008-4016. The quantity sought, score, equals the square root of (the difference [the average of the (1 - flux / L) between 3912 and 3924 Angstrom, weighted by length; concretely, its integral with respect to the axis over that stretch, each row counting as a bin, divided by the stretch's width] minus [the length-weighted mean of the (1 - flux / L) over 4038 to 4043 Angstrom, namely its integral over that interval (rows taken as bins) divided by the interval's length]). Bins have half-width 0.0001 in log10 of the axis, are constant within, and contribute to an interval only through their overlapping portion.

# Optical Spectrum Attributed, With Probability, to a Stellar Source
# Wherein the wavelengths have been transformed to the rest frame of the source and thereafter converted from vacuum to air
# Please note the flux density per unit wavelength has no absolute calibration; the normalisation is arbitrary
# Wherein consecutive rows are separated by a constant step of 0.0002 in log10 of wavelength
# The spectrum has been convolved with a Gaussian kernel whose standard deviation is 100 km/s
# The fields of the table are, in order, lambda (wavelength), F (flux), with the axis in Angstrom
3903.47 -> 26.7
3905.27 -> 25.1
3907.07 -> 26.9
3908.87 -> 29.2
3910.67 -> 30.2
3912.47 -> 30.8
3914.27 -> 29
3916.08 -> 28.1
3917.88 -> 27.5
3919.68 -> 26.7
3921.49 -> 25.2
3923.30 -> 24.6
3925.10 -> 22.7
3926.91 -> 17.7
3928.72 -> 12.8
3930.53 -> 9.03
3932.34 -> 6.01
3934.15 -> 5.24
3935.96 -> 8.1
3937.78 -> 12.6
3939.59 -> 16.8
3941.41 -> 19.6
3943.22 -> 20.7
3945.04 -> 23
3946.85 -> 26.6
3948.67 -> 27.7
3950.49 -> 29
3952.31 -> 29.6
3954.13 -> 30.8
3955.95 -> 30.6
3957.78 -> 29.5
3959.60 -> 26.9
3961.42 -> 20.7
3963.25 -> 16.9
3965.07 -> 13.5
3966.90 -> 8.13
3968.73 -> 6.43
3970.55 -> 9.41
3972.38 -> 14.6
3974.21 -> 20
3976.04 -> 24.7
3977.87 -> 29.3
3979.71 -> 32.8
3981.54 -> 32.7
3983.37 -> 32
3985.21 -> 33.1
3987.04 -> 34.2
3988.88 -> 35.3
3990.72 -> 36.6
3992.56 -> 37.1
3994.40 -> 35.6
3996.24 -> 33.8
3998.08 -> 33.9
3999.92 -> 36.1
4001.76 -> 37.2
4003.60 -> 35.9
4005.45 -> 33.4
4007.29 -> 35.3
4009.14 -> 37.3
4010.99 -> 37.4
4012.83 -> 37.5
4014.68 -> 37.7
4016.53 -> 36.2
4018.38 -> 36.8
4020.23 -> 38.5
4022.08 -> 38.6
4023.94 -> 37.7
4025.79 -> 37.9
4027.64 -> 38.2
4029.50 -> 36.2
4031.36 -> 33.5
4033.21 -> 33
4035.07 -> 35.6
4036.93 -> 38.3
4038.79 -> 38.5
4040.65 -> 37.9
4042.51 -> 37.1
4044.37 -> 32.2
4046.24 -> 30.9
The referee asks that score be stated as 0.53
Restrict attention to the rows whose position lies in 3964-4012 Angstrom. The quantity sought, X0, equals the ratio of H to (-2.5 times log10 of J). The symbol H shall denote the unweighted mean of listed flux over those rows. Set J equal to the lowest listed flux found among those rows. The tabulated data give -14.4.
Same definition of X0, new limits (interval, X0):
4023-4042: -9.7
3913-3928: -8.1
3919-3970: -10.9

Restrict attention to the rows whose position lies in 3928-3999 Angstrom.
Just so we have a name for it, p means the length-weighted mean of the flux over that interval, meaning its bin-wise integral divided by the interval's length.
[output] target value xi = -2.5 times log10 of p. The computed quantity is -3.42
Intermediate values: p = 23.3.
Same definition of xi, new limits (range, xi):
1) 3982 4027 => -3.89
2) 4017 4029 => -3.94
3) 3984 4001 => -3.86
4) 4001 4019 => -3.90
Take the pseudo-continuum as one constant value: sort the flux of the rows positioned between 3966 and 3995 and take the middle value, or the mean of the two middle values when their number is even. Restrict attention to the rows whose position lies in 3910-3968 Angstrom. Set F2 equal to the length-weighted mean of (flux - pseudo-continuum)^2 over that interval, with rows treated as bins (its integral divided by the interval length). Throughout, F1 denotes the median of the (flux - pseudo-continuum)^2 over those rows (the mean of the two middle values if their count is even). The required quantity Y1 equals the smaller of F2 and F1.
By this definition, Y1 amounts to 74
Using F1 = 74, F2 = 187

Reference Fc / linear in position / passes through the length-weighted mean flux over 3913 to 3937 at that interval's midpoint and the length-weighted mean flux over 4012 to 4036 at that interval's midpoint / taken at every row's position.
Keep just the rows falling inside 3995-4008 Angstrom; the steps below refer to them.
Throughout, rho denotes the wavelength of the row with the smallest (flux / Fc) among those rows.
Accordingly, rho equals 4005.45 Angstrom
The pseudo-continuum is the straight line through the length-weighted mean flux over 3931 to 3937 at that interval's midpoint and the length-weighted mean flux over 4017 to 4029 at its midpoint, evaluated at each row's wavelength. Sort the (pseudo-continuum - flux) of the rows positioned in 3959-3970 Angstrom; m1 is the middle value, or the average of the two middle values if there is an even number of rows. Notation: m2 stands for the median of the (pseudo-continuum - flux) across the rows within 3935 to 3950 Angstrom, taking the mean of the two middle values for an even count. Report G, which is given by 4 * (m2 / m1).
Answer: -20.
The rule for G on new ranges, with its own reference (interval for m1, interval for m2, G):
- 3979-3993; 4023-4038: -2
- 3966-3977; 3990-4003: -3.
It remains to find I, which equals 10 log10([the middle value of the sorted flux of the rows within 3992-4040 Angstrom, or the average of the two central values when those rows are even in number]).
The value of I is 15.7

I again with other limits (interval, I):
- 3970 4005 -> 15.3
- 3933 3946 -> 12.3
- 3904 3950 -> 13.9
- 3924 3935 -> 10.4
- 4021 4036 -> 15.7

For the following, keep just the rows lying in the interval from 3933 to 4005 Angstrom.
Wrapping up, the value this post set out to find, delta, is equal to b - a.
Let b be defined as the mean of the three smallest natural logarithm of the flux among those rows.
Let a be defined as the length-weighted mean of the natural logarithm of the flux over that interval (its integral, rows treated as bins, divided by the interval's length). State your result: -1.25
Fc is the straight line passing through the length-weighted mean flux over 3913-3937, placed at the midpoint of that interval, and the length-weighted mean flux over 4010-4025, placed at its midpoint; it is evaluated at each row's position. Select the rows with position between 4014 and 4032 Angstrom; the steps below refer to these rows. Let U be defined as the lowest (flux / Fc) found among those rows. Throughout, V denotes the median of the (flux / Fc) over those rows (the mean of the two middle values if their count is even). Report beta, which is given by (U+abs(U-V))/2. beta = 0.485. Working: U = 0.8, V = 0.97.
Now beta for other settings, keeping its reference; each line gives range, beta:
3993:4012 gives 0.516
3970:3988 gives 0.509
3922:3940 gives 0.311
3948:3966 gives 0.583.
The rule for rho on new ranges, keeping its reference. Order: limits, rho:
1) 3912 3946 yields 3934.15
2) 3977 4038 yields 4033.21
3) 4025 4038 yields 4033.21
